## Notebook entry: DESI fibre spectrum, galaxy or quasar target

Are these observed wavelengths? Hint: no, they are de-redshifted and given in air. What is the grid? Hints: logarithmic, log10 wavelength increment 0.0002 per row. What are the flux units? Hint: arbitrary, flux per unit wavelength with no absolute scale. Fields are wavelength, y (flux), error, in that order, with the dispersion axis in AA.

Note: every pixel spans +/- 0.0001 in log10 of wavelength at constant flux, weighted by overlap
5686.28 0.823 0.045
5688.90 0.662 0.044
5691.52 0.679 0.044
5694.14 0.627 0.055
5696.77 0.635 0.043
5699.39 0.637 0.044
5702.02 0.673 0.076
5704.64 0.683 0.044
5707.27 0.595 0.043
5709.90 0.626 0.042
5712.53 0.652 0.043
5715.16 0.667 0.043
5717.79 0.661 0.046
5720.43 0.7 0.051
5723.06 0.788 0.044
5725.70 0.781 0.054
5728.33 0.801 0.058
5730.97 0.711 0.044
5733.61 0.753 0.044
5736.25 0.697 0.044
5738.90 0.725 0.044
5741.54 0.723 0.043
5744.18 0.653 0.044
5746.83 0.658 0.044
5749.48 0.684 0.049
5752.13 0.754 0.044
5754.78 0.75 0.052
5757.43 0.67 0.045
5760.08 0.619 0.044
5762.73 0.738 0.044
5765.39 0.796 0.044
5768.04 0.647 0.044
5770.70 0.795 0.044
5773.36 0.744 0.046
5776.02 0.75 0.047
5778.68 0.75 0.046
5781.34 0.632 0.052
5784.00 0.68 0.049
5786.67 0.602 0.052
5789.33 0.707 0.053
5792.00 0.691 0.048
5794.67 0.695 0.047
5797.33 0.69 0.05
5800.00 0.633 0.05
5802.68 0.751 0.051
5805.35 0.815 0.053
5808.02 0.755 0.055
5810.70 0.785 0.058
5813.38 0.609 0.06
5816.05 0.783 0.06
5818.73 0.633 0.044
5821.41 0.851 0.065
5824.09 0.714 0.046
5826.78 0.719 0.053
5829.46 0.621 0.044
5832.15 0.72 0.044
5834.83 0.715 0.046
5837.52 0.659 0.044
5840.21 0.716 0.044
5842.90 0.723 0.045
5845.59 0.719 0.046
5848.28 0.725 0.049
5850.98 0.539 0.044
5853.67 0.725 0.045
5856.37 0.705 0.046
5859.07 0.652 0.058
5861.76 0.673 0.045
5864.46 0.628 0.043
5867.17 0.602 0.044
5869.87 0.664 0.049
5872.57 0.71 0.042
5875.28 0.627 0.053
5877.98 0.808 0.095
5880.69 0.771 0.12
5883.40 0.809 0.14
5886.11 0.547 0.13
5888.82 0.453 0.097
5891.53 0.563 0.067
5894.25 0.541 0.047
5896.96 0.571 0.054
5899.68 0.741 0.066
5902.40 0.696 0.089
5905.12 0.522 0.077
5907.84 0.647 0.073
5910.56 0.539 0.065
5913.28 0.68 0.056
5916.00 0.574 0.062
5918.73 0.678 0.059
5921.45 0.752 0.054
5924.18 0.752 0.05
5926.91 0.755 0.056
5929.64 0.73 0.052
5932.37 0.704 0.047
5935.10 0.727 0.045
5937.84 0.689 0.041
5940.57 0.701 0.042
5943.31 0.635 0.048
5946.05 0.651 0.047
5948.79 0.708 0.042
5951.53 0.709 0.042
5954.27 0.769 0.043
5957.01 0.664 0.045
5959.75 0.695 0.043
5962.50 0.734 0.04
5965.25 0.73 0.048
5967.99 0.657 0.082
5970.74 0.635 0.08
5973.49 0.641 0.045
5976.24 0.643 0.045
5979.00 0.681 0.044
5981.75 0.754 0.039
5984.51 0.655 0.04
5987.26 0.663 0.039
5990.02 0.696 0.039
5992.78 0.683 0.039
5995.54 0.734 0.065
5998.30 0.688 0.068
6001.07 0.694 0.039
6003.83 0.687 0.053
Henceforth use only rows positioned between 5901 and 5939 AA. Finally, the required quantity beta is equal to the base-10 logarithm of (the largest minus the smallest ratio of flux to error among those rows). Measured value 1.00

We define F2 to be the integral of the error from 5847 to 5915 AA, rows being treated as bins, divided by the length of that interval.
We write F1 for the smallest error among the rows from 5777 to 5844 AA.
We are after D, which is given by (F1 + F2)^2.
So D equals 0.0125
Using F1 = 0.0440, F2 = 0.0678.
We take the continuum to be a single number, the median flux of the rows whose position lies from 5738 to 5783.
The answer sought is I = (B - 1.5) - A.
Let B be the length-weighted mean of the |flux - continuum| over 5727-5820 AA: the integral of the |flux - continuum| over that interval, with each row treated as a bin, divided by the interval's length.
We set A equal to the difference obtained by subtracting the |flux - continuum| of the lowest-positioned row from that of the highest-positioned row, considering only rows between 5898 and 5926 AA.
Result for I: -1.46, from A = 0.011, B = 0.051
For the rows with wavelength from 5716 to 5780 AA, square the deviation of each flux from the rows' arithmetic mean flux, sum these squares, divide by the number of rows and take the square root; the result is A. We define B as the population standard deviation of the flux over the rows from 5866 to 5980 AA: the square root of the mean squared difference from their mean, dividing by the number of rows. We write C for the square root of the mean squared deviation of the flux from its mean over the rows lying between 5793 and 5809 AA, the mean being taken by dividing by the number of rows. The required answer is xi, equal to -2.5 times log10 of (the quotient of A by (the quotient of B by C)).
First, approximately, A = 0.052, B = 0.080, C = 0.058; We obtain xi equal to 3.6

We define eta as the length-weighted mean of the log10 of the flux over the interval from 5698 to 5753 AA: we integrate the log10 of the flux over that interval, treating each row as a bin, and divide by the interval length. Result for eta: -0.159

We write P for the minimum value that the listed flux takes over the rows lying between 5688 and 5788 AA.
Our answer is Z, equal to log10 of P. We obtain -0.23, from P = 0.595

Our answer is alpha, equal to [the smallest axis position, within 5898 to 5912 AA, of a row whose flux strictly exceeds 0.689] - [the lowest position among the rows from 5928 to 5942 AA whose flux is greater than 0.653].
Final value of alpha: -30.0 AA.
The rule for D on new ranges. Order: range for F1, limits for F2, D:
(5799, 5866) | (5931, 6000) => 0.0083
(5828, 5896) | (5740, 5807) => 0.0080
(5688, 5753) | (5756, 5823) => 0.0085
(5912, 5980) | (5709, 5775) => 0.0074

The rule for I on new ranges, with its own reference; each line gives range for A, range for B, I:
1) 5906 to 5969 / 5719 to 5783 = -1.44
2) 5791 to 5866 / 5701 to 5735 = -1.50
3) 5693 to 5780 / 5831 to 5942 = -1.36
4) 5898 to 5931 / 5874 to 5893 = -1.36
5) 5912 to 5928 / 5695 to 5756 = -1.43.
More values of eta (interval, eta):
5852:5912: -0.196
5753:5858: -0.152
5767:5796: -0.156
